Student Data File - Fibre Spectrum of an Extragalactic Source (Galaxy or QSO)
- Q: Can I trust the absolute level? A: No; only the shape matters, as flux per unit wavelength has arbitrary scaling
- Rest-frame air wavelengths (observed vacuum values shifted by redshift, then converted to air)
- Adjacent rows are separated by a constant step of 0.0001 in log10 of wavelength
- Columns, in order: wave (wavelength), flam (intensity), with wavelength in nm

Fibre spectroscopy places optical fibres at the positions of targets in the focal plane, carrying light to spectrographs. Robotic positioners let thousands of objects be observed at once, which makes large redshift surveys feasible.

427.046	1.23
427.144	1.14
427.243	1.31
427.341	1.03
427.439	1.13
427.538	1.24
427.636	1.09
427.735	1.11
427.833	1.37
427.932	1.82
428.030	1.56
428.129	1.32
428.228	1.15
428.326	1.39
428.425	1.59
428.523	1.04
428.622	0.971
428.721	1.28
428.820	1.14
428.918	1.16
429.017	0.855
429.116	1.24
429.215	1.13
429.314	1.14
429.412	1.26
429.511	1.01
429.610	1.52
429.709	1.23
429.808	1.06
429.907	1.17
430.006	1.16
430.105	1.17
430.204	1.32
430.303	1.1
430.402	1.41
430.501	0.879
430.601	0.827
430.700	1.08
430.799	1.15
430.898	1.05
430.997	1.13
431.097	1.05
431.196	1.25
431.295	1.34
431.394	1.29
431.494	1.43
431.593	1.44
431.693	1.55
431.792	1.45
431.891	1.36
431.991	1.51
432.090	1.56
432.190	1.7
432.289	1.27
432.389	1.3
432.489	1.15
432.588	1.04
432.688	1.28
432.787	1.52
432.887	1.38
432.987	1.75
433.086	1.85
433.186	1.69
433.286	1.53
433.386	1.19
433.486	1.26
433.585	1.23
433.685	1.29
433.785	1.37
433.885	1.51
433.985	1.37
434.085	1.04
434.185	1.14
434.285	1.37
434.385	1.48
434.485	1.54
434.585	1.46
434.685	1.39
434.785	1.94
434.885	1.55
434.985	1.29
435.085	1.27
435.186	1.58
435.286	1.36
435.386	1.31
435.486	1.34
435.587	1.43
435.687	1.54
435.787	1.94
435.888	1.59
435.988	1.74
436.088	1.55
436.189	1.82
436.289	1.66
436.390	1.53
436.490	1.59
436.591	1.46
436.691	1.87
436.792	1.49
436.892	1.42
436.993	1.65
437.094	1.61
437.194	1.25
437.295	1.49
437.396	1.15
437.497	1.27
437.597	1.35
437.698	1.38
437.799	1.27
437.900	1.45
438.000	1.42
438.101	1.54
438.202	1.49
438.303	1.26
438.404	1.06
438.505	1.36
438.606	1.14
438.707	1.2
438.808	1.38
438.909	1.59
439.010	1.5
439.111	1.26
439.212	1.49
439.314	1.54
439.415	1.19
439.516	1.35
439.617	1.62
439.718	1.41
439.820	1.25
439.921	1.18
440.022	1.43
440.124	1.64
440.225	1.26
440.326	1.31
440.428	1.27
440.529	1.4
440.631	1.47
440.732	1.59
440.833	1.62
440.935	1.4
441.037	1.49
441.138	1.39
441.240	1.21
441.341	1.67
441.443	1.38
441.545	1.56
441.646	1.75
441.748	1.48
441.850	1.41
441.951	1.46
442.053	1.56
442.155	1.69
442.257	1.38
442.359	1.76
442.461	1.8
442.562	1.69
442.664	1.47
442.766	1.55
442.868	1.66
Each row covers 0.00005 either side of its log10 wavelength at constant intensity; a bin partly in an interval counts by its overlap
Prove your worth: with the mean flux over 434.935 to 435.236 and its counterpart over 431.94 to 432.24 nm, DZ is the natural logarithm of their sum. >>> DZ 1.09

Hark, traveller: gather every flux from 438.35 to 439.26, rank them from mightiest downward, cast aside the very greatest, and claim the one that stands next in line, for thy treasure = 1.5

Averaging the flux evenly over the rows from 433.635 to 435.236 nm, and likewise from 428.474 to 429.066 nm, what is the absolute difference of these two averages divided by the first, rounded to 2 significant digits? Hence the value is 0.24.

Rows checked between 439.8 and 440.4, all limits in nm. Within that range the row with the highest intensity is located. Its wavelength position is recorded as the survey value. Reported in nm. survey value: 440.124 nm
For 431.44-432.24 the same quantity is 432.190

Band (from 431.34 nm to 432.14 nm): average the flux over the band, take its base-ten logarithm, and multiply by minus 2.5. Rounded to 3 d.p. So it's -0.402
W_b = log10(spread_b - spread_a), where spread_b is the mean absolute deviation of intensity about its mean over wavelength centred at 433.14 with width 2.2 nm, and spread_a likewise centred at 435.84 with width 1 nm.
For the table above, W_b -1.56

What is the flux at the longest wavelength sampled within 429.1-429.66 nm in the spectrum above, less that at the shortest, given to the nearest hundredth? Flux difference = 0.28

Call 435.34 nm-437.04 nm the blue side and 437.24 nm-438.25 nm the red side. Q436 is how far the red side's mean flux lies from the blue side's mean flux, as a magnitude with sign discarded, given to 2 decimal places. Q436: 0.20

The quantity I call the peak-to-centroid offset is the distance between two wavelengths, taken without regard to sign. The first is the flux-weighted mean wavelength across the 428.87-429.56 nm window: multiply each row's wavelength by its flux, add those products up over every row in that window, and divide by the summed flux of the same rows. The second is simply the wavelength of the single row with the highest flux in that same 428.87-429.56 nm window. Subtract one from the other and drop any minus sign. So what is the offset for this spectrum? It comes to 0.19 nm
